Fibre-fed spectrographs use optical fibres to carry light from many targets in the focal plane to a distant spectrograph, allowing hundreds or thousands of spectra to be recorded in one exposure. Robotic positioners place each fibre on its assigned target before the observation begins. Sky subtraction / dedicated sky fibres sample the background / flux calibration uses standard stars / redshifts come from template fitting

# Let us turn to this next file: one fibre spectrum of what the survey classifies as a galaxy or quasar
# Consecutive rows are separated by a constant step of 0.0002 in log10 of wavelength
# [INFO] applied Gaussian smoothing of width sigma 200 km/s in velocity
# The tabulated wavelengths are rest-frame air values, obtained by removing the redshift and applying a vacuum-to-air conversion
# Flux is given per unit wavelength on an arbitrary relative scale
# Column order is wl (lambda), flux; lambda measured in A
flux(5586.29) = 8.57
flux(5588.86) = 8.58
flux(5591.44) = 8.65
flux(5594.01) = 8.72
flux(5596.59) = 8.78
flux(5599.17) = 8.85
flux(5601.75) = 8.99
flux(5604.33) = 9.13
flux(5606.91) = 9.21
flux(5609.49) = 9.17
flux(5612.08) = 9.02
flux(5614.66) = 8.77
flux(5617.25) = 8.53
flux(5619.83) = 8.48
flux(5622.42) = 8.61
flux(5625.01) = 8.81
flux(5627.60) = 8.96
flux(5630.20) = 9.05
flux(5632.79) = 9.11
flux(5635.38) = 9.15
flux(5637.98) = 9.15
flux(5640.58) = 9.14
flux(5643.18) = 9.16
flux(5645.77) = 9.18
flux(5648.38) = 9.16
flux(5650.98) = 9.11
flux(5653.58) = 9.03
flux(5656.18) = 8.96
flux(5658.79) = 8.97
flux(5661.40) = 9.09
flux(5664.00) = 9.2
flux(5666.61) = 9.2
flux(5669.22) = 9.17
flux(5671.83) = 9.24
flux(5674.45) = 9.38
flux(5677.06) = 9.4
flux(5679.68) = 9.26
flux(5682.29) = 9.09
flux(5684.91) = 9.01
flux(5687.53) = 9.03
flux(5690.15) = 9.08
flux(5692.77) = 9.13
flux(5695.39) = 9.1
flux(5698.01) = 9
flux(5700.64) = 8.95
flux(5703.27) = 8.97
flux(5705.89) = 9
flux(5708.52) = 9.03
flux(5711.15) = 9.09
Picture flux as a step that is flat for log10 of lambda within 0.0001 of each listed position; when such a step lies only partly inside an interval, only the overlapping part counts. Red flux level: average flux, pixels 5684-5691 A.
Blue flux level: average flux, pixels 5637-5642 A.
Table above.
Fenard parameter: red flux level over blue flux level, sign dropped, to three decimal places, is 0.989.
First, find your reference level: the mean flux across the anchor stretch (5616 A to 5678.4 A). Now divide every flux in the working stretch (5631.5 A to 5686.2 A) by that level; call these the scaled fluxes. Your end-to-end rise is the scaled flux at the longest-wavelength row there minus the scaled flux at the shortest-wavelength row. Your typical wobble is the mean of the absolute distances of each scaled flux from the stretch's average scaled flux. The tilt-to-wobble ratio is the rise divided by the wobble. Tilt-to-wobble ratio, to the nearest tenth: -1.2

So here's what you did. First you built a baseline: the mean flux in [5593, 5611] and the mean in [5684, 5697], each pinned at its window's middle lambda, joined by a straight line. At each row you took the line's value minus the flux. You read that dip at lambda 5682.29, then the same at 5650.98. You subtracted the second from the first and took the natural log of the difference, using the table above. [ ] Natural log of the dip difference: -2.9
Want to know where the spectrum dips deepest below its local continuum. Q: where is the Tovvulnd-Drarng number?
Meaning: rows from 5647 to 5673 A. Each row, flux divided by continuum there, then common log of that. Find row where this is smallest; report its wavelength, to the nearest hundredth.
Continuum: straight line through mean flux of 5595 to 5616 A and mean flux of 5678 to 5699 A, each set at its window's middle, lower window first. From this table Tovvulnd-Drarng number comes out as 5656.18 A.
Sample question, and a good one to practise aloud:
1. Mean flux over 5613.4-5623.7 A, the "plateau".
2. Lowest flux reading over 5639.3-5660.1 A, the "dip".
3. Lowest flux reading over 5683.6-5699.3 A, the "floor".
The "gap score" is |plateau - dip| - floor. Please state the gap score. -8.64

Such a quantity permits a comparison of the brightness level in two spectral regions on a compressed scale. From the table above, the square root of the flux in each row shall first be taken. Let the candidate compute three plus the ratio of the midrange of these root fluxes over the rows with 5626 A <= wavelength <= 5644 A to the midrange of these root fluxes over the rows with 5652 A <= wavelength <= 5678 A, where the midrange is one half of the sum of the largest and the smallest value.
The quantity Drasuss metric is 3.99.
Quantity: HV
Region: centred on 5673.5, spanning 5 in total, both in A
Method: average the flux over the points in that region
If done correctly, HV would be 9.31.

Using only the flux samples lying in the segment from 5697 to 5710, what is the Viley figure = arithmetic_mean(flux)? 8.99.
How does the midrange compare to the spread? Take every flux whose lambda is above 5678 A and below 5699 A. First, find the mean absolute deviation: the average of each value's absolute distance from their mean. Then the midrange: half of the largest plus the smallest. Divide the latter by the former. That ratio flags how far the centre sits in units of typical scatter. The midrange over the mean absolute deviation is 159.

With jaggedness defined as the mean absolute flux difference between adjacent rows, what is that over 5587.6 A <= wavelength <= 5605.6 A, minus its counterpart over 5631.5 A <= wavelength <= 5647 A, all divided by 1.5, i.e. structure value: 0.049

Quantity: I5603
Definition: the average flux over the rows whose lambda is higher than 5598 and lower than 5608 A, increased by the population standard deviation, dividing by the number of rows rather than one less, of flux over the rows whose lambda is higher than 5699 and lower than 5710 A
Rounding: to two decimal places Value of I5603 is 9.08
